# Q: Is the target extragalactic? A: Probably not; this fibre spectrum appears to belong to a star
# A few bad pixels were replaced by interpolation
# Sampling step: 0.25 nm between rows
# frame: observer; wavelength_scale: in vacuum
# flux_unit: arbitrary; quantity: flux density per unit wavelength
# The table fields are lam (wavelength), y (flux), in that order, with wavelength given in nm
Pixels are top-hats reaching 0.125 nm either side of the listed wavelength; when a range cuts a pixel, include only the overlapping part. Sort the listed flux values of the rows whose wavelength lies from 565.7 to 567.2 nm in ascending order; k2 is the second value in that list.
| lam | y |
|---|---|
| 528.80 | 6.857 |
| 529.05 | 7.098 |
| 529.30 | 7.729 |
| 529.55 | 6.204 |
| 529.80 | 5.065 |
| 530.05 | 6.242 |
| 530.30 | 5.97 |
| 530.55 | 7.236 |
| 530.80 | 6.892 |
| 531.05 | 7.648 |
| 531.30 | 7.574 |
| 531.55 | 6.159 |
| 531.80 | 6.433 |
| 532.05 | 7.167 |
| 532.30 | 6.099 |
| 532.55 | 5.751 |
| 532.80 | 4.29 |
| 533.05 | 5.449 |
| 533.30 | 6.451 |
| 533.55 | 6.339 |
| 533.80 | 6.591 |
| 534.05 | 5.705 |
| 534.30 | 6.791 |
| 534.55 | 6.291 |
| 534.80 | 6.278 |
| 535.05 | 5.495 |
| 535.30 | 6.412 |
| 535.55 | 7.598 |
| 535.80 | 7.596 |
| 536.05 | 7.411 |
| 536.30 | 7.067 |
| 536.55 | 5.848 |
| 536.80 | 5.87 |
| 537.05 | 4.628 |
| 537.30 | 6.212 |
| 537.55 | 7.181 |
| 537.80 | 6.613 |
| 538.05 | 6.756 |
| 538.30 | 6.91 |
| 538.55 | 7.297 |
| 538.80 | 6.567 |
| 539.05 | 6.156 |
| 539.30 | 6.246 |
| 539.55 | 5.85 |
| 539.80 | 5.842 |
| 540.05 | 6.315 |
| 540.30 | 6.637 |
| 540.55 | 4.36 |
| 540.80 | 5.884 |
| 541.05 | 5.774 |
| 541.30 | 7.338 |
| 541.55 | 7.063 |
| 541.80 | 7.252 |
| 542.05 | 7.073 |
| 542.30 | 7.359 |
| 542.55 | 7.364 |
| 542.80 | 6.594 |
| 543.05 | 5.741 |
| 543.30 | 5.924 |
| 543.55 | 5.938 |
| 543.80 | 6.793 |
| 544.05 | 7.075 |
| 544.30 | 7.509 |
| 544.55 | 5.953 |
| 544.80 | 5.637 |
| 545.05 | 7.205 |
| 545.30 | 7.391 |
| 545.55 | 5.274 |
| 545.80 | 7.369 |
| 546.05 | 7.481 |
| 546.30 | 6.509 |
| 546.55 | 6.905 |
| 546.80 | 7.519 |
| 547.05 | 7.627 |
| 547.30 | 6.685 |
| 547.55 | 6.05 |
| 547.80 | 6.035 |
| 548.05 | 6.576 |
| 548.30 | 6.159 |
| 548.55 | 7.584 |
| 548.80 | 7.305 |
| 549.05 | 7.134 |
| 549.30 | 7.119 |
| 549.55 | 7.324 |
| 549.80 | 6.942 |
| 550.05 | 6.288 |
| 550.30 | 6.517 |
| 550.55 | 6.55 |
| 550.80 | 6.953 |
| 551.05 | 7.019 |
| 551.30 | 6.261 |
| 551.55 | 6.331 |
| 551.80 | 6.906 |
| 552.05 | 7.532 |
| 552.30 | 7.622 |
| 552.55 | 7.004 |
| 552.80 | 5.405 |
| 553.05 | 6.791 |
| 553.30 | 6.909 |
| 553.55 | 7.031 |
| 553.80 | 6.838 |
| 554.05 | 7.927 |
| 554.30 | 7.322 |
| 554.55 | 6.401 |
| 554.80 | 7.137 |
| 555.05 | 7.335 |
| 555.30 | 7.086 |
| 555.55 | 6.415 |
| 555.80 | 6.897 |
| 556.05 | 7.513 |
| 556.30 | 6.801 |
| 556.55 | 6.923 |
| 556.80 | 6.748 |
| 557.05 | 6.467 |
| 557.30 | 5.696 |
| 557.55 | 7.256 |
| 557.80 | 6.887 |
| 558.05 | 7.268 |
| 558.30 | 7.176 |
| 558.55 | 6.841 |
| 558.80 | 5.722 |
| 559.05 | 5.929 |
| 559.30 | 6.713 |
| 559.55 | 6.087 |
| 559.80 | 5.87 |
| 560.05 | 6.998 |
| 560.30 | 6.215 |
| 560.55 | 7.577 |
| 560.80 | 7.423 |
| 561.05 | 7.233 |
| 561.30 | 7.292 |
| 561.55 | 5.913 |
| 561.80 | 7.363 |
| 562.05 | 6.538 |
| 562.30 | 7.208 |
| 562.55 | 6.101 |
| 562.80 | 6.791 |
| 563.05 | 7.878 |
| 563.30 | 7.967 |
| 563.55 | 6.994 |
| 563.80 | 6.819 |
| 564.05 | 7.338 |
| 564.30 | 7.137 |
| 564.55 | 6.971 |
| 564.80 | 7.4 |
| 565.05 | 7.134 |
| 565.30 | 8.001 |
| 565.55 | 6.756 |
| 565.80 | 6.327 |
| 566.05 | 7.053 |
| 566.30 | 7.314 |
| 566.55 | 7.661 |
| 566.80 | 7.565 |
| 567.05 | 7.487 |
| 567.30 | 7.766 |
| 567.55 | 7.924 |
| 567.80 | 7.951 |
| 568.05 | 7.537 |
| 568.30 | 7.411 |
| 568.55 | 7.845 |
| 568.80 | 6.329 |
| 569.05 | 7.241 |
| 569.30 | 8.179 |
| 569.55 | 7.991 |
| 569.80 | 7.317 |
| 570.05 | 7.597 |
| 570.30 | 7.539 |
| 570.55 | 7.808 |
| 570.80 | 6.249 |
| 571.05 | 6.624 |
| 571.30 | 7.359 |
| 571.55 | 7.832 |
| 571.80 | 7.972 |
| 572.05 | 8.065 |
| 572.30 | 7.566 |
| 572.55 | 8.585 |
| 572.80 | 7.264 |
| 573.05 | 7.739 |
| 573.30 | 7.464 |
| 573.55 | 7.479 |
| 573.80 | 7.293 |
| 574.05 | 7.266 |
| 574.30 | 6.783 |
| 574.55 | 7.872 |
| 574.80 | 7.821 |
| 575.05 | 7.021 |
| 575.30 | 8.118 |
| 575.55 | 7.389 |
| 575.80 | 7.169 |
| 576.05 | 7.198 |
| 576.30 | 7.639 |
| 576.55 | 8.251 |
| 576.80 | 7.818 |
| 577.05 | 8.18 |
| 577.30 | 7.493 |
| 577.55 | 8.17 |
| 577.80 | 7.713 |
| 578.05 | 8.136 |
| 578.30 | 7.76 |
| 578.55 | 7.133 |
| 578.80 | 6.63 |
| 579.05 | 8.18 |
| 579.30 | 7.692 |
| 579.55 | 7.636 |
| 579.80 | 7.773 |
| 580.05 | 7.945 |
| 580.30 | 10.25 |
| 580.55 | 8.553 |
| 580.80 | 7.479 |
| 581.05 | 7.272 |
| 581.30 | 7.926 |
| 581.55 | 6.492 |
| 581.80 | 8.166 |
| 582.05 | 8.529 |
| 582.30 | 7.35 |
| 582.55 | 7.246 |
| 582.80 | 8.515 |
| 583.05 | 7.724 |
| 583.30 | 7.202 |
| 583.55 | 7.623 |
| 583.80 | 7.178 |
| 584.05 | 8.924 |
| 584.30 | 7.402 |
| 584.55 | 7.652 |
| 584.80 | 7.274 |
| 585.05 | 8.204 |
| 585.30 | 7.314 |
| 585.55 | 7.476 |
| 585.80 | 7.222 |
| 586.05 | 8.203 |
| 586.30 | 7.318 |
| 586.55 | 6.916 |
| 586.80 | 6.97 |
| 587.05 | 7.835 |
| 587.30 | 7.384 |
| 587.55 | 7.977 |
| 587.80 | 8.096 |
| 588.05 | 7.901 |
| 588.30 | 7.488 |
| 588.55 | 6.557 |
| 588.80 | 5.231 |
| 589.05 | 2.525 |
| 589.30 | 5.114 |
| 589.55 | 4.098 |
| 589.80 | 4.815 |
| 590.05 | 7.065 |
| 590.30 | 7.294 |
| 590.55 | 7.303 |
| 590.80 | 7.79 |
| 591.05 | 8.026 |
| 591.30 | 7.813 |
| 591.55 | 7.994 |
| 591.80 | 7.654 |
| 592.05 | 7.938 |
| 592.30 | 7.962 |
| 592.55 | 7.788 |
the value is 7.053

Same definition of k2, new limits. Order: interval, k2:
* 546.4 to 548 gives 6.05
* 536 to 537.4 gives 5.848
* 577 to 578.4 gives 7.713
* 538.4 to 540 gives 5.85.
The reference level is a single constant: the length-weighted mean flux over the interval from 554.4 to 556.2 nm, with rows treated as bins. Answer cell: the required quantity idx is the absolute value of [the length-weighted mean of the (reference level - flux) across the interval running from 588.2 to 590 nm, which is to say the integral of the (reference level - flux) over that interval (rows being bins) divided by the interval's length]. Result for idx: 1.81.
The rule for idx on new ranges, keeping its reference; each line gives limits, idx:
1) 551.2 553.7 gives 0.19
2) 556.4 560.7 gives 0.36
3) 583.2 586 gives 0.64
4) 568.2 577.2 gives 0.56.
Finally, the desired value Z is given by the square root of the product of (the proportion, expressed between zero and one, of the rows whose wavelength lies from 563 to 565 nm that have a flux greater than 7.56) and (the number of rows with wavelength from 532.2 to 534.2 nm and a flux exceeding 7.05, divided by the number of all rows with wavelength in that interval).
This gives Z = 0.00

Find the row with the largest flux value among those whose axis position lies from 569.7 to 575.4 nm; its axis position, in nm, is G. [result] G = 572.55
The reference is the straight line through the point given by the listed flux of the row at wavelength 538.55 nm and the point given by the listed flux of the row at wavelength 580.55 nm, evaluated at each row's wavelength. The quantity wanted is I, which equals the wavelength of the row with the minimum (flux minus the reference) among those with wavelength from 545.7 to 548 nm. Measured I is 547.80 nm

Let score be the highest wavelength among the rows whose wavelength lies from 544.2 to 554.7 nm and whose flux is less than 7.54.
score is 554.55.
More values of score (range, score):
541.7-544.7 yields 544.55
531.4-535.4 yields 535.30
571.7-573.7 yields 573.55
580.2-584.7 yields 584.30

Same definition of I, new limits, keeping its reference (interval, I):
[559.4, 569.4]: 561.55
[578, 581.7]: 581.55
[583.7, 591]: 589.05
